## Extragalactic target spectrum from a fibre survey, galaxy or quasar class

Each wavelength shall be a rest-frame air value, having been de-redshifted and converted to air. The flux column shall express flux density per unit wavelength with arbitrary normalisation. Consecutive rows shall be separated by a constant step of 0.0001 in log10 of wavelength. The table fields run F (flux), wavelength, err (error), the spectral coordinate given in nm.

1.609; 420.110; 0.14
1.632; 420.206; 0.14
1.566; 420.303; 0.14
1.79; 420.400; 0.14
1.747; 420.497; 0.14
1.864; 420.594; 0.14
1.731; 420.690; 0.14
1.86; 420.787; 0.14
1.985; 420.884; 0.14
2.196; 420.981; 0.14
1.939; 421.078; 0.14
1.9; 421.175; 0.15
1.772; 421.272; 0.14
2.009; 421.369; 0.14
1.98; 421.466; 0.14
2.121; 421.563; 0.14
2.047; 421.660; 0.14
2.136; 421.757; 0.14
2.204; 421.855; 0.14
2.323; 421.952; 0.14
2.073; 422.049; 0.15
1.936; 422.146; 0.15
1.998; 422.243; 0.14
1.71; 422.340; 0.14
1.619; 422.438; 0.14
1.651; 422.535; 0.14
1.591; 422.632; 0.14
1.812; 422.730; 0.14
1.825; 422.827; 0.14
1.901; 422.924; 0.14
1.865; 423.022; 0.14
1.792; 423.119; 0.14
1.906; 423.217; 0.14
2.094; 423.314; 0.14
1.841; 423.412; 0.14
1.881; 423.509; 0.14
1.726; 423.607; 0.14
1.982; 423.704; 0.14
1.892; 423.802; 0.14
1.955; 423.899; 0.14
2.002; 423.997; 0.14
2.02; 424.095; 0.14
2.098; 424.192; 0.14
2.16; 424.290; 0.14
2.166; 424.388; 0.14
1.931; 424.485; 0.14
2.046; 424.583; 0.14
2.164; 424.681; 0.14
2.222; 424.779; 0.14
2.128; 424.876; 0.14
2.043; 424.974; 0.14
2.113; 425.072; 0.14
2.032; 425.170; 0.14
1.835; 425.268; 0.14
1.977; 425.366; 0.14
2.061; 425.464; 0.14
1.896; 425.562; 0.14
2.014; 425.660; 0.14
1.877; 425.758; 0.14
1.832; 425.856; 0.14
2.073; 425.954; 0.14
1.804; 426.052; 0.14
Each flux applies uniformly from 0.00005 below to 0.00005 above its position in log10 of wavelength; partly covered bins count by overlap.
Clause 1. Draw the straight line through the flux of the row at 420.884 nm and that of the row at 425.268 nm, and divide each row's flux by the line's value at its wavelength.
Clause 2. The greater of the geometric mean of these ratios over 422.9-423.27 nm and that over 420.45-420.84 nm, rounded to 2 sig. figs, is 0.98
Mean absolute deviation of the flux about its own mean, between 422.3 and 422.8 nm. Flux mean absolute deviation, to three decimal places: 0.068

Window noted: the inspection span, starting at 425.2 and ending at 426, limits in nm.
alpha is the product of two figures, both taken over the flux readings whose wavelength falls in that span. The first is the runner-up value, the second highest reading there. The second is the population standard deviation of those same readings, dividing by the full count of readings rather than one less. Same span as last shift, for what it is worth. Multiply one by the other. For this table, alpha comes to 0.19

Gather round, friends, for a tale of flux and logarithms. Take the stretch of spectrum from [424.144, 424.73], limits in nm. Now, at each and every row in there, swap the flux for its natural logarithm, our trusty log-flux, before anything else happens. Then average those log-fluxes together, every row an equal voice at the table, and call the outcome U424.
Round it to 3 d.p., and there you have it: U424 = 0.738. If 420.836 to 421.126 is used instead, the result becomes 0.711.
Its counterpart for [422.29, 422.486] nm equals 0.509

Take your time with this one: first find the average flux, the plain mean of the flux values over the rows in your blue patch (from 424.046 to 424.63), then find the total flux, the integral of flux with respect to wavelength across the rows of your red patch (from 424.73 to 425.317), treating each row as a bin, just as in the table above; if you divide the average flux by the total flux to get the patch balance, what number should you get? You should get 1.71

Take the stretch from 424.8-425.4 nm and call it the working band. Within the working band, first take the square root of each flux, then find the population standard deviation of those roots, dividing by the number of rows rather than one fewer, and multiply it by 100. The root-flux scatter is 3.5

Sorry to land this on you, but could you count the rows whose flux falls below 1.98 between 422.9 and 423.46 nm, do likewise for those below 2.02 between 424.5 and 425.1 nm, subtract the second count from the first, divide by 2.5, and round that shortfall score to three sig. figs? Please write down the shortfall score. 2.00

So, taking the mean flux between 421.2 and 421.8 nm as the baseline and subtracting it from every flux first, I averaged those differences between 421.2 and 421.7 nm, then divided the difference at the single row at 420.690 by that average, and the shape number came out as 11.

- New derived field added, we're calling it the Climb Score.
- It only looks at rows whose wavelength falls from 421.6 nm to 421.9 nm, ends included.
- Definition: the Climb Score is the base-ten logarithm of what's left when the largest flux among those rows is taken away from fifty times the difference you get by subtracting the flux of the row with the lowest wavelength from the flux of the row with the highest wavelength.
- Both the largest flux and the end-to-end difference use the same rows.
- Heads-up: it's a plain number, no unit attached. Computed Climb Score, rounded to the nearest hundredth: 0.75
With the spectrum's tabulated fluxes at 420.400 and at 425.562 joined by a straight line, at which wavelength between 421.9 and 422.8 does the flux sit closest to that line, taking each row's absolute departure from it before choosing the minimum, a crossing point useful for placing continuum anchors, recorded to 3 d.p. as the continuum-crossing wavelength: 422.730 nm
